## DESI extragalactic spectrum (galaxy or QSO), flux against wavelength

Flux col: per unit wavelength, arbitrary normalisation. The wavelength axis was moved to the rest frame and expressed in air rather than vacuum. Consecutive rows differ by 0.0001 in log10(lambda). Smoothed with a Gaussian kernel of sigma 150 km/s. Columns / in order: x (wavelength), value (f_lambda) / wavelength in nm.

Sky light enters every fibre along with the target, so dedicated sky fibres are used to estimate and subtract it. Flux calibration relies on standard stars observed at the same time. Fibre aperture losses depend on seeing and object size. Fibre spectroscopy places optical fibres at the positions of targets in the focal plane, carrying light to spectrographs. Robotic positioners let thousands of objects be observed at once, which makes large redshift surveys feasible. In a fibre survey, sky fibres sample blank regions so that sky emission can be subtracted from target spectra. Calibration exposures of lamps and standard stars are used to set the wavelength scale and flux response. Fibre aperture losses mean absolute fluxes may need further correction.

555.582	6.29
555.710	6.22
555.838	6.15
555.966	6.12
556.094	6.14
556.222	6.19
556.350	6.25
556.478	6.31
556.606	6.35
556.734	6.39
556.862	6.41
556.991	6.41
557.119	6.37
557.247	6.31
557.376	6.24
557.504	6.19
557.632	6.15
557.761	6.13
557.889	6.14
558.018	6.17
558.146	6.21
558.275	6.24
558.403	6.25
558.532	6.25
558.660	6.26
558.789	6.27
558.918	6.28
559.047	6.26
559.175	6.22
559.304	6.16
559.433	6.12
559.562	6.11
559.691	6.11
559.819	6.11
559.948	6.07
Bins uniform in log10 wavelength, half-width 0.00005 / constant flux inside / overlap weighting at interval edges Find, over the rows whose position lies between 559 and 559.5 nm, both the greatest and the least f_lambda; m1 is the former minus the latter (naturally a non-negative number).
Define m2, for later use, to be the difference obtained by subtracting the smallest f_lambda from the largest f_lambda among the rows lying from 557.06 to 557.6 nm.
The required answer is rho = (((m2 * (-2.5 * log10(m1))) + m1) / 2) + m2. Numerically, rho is 0.44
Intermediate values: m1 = 0.140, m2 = 0.18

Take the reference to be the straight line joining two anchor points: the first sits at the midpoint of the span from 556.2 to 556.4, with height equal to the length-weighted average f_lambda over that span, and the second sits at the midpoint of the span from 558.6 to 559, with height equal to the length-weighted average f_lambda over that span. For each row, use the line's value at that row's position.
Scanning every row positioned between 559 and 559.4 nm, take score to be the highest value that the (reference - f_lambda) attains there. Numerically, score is 0.10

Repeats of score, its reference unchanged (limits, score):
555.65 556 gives 0.10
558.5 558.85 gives 0.00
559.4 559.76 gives 0.15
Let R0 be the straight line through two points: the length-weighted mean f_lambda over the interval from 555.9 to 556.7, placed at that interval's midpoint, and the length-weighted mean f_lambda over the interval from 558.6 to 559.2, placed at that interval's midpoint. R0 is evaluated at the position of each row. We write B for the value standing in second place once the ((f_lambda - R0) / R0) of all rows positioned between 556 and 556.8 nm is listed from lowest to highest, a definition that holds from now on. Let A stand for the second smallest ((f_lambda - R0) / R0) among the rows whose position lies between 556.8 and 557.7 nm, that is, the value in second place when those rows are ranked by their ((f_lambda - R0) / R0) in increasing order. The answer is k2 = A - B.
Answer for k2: 0.00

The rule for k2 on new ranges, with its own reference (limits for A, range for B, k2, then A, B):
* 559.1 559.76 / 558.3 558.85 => -0.02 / -0.025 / -0.001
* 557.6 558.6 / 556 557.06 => -0.01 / -0.018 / -0.008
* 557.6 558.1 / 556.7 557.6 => -0.02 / -0.018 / -0.001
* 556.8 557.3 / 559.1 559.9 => 0.04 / 0.020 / -0.025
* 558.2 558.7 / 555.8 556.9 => 0.01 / -0.001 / -0.015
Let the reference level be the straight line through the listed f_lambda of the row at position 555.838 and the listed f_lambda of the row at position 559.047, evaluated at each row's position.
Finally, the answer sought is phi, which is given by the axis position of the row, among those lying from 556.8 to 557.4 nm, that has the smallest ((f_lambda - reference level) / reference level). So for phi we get 557.376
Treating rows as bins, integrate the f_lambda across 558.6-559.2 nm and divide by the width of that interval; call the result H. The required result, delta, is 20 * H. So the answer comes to 125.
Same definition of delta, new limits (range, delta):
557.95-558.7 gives 125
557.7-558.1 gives 123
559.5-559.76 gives 123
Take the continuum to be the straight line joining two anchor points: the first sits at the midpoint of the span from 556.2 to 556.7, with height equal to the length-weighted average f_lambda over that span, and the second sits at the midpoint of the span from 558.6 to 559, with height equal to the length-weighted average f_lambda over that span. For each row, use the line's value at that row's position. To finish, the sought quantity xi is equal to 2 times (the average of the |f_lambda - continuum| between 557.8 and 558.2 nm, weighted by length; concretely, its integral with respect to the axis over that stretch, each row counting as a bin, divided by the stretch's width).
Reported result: 0.198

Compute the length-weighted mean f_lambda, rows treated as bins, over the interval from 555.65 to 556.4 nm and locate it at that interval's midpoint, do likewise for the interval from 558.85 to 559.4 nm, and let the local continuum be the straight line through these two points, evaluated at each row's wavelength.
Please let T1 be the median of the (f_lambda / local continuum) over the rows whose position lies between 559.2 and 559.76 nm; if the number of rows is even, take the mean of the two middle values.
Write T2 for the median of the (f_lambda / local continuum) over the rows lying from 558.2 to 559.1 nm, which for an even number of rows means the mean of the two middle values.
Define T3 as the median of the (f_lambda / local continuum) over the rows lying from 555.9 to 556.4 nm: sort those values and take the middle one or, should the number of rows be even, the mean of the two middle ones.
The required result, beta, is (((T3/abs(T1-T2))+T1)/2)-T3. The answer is 20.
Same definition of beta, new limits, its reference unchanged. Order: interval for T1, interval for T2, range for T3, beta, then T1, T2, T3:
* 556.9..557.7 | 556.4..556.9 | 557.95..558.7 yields 29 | 1.01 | 1.03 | 1.01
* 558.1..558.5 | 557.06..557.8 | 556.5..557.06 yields 237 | 1.01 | 1.00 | 1.03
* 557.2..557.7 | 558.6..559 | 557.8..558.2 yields 84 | 1.00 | 1.01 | 0.99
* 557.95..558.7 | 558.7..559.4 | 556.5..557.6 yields 521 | 1.01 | 1.01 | 1.03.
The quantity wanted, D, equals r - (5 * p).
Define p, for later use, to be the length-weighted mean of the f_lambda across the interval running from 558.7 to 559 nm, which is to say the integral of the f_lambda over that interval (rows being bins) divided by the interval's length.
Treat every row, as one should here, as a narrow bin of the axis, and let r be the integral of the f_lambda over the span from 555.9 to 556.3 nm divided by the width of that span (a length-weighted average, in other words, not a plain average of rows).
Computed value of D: -25.11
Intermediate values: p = 6.25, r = 6.16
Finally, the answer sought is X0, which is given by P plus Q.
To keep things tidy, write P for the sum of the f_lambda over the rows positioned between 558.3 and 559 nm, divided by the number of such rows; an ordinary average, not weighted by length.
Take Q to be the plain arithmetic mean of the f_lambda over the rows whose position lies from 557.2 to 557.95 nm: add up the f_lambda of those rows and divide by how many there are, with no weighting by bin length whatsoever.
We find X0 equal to 12.5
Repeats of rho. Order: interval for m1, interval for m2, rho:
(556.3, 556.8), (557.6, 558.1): 0.15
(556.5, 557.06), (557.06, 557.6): 0.48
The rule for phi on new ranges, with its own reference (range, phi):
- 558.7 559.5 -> 559.433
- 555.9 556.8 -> 555.966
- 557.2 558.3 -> 557.761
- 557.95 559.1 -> 558.018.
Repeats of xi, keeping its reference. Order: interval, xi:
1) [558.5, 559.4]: 0.059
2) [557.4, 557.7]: 0.196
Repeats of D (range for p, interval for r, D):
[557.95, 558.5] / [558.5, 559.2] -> -24.81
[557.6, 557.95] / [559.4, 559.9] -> -24.57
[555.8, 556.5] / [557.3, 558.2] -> -24.78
